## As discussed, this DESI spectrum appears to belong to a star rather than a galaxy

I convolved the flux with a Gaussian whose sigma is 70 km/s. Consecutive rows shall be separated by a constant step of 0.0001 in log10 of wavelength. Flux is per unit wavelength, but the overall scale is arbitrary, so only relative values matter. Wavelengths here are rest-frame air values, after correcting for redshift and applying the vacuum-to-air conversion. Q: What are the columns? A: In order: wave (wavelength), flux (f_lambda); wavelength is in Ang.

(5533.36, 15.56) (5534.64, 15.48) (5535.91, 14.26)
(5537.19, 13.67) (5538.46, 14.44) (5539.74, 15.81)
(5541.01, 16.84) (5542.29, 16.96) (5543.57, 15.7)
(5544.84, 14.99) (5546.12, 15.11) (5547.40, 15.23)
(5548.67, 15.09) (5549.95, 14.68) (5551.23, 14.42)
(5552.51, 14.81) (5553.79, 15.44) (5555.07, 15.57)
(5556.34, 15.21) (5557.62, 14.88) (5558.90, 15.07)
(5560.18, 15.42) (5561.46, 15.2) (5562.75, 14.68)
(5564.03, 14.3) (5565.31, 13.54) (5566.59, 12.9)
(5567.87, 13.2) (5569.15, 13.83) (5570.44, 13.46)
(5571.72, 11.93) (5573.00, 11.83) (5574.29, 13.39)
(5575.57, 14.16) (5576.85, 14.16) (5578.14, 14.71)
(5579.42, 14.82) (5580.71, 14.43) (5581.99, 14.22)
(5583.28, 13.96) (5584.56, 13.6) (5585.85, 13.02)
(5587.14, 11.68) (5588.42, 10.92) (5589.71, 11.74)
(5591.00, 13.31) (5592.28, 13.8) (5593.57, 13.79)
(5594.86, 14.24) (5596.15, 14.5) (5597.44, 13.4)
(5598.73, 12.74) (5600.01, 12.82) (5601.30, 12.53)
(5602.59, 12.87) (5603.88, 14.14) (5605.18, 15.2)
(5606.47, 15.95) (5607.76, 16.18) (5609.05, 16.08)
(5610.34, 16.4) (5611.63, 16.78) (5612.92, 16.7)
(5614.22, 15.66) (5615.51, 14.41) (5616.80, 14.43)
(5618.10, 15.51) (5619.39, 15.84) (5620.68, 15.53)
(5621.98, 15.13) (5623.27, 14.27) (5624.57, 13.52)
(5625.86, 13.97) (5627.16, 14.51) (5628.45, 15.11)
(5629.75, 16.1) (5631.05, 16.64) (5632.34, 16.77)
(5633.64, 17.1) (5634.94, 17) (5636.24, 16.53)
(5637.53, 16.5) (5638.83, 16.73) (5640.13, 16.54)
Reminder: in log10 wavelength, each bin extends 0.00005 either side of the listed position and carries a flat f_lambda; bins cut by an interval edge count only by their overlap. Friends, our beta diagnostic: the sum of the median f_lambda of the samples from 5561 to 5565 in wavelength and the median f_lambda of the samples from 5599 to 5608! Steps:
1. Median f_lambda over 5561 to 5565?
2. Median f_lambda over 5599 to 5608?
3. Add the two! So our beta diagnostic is 28.8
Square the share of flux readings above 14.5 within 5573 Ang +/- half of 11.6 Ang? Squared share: 0.0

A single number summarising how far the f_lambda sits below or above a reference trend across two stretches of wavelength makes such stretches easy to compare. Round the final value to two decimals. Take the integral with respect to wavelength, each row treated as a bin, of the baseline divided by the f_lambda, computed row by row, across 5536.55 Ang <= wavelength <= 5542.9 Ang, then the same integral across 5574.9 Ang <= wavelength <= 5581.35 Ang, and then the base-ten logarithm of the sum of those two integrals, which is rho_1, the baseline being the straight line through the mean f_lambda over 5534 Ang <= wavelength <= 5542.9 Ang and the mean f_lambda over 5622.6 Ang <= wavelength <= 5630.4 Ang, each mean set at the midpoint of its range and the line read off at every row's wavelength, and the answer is 1.11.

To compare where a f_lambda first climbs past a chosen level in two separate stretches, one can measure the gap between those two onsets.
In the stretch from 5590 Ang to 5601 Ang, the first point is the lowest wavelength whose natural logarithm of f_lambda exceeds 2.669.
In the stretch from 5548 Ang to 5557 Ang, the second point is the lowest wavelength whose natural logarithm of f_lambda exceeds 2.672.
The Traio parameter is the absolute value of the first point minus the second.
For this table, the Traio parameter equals 47.5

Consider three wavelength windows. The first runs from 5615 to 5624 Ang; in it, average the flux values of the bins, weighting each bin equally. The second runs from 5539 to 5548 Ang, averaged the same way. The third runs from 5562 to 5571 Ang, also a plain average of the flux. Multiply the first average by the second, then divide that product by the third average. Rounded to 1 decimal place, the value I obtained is 17.3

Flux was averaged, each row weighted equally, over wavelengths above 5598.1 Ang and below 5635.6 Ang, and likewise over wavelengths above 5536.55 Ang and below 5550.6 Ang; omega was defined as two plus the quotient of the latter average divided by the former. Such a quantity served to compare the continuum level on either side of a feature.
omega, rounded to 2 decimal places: 3.01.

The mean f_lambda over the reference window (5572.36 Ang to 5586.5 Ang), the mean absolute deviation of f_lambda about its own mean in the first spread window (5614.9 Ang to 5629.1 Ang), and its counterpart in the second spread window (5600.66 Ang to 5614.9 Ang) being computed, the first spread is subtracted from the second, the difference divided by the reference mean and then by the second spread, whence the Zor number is 0.03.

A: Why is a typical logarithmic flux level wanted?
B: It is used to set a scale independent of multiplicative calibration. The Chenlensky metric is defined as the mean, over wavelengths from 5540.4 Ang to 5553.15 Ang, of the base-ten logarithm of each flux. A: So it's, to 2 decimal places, 1.19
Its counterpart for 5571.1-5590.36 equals 1.12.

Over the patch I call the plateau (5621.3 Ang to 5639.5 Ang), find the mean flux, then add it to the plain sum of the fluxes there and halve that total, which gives 118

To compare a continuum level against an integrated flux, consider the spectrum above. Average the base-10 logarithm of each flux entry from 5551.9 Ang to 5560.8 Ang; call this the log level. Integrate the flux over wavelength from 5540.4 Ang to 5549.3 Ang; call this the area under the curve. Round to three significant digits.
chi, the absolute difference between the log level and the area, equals 139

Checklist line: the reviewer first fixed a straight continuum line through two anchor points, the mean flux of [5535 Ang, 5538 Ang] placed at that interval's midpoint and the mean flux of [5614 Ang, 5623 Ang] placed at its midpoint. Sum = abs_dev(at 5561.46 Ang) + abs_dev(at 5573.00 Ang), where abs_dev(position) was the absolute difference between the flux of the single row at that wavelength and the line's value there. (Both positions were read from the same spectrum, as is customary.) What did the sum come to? 3.5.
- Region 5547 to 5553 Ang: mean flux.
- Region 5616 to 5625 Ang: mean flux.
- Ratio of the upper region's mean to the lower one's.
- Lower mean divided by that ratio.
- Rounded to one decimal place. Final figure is 14.8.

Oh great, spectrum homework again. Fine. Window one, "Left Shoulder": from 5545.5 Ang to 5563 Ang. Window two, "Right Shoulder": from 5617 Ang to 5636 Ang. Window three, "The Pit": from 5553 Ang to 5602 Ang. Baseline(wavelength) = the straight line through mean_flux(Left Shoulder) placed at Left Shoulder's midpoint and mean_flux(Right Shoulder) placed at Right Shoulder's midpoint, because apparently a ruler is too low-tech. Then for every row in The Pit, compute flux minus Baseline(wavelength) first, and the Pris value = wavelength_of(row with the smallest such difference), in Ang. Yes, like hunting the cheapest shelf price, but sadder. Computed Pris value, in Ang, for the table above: 5588.42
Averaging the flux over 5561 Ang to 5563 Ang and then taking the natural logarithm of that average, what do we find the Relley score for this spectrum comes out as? 2.70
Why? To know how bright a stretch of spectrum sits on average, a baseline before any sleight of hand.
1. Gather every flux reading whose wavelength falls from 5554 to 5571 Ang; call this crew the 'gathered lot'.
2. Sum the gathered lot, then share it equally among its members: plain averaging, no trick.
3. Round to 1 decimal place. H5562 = 14.4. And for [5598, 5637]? 15.2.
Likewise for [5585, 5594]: 12.6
